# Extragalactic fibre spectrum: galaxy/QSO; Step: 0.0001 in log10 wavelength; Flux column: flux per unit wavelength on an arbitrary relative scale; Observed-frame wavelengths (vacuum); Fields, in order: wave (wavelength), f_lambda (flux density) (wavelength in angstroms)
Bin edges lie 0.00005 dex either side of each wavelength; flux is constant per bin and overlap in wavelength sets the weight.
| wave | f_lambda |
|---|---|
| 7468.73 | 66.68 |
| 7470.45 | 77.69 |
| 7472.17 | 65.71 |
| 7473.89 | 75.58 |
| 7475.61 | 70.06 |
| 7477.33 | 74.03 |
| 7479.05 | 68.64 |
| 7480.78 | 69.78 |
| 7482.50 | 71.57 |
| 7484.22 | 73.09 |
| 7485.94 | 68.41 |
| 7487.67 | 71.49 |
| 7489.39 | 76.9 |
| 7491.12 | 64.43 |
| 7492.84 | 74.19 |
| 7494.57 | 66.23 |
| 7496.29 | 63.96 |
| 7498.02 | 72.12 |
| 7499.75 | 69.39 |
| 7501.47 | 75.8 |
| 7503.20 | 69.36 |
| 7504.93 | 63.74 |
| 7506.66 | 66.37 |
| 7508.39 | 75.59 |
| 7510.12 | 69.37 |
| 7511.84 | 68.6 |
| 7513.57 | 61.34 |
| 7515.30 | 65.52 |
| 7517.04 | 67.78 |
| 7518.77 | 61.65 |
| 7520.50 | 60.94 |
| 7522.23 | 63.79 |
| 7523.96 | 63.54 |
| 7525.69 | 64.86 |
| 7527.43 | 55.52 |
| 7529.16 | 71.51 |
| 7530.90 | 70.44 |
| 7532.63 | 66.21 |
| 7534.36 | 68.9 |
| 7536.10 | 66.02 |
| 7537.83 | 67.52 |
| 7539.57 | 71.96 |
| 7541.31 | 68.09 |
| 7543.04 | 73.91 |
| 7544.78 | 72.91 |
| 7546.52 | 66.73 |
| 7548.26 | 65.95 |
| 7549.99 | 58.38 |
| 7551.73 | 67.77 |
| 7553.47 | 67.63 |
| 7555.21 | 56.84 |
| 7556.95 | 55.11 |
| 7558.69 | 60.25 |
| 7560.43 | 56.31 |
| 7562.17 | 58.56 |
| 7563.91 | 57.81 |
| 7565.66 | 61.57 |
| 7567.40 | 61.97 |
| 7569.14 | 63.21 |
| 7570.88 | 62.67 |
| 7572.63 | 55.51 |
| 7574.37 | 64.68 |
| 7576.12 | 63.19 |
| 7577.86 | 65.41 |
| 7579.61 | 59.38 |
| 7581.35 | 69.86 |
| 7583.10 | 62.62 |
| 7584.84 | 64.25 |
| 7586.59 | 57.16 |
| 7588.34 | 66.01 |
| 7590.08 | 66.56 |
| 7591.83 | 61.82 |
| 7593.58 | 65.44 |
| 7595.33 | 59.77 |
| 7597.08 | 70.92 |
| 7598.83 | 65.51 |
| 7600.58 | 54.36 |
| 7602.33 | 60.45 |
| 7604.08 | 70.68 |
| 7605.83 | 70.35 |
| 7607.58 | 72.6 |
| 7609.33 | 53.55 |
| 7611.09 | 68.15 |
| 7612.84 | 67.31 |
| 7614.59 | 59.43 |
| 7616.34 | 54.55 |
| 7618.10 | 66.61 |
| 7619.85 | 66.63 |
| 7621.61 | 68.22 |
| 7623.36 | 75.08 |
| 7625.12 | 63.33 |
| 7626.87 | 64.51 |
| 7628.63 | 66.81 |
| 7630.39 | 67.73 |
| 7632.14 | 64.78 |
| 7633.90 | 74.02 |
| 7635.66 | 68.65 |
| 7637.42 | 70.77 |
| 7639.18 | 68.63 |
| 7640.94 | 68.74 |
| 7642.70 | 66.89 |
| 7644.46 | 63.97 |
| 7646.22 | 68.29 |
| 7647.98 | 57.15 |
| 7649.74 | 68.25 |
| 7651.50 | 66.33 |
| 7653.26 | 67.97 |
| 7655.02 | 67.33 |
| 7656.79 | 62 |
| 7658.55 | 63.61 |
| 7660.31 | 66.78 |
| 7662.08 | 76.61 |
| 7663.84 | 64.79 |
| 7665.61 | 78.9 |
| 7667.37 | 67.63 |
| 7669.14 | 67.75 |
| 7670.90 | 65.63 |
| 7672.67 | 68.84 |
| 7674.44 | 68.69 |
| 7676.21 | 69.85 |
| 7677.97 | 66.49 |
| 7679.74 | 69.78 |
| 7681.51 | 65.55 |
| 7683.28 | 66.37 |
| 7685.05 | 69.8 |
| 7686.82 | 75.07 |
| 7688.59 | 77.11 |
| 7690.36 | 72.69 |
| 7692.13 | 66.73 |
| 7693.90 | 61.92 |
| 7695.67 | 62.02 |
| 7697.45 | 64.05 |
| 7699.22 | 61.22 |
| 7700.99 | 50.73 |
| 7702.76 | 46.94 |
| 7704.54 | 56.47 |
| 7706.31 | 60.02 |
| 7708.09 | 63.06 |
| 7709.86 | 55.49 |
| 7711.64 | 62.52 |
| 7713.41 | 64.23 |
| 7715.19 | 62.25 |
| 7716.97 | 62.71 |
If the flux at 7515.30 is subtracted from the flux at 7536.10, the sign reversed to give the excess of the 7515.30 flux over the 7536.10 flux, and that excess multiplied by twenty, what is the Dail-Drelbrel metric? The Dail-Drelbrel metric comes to -10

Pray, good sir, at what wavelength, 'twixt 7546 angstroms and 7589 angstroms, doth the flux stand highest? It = 7581.35 angstroms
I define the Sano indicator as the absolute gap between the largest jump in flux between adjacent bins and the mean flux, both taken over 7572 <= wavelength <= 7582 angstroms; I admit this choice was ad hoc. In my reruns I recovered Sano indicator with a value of 53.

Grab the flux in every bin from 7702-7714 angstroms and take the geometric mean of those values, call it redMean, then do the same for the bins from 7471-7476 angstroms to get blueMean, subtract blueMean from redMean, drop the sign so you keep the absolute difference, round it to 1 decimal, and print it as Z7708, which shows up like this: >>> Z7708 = 12.2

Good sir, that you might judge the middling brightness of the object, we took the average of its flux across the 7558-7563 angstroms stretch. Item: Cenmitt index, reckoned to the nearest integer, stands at 58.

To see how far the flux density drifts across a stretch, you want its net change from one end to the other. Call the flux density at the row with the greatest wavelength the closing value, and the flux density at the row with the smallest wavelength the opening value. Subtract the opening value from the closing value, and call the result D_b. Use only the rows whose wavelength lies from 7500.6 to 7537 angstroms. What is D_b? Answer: -10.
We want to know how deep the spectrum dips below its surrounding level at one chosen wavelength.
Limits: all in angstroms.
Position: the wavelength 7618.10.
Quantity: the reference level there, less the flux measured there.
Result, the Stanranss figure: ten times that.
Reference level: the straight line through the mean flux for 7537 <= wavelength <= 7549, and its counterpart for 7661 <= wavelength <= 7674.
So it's 32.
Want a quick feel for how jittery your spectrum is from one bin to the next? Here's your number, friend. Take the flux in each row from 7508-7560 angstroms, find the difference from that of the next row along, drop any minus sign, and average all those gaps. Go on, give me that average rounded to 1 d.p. 4.4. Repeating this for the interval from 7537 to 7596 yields 4.4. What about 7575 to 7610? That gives 6.5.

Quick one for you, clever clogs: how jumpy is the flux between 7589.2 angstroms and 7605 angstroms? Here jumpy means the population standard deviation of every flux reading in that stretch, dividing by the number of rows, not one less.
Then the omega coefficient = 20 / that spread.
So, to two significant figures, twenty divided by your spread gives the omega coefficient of 3.9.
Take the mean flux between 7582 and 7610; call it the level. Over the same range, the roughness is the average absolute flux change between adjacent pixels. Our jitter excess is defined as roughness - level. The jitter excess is -57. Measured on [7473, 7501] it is -66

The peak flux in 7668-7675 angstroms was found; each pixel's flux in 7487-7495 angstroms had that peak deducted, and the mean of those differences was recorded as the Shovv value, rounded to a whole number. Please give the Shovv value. 2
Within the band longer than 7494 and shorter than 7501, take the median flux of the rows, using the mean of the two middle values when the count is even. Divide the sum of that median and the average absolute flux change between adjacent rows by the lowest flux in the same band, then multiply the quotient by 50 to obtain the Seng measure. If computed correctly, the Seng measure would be 56.4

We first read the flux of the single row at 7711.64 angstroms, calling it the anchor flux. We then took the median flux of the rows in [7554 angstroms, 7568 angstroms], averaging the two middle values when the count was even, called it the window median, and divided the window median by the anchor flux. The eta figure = 0.93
